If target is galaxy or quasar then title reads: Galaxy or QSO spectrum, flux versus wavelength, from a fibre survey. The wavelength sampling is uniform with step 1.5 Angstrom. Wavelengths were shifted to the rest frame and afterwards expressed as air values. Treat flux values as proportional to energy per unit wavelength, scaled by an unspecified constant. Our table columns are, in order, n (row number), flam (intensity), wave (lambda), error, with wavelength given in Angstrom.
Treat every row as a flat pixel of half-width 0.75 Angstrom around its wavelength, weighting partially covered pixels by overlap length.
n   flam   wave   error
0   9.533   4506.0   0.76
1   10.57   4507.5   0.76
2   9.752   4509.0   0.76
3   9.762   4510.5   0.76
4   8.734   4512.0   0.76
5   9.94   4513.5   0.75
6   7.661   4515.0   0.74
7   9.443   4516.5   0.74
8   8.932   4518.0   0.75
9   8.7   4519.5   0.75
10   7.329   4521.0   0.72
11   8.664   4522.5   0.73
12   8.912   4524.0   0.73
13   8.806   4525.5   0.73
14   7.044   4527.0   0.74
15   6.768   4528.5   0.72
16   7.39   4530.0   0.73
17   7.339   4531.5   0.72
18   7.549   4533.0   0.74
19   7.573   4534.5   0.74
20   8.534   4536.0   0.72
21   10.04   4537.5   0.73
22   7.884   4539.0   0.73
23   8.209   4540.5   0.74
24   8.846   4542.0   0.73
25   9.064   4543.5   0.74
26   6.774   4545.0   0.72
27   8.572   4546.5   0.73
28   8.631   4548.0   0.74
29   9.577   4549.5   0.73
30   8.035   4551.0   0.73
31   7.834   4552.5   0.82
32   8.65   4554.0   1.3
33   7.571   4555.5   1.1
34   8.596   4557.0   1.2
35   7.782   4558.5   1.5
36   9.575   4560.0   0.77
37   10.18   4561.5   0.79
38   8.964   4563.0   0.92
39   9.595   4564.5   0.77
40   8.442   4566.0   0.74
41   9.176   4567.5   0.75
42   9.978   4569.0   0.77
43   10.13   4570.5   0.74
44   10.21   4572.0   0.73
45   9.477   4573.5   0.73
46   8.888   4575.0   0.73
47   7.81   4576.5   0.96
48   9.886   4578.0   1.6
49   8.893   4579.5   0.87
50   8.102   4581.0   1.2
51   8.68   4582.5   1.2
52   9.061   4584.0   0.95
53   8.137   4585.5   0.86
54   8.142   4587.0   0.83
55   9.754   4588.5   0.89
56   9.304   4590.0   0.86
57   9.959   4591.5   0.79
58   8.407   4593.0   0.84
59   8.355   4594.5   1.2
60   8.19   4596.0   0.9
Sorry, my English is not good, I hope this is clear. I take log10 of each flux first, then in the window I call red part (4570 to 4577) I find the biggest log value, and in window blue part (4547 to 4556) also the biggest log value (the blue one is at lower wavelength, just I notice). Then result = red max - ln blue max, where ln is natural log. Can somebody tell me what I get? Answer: 1.03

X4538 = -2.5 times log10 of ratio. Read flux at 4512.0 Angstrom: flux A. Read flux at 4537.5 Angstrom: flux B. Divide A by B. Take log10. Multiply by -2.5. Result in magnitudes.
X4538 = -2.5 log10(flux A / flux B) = 0.15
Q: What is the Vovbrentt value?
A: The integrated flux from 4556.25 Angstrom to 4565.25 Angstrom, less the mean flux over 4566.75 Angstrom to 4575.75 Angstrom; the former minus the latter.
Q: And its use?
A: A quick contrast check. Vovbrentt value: 72.4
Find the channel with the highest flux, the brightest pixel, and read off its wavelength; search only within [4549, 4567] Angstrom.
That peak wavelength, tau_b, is 4561.5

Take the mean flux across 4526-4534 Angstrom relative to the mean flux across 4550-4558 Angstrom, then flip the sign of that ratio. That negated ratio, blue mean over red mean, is -0.89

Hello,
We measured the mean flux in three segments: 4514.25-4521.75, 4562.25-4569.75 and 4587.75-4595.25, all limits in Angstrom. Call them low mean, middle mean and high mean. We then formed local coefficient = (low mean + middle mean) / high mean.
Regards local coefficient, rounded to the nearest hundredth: 1.93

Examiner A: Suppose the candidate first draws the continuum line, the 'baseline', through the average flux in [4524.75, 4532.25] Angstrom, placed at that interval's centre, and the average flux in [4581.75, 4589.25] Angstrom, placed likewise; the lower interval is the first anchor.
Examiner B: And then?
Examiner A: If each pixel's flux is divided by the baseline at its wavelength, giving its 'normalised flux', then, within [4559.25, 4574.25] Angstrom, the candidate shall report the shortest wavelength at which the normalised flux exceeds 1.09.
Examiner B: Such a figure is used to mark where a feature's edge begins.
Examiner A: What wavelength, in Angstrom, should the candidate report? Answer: 4560.0 Angstrom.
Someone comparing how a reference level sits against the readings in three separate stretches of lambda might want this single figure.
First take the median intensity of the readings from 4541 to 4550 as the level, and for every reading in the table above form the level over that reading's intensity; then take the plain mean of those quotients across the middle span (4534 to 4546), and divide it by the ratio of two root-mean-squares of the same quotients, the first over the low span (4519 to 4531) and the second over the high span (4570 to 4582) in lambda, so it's 0.91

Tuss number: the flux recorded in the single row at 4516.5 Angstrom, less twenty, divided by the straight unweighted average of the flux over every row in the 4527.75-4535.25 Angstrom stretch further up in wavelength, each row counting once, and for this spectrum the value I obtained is -1.44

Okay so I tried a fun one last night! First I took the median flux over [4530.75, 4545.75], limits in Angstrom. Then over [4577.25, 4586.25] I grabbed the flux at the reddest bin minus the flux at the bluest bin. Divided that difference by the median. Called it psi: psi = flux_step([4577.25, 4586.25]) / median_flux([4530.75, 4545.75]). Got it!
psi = -0.22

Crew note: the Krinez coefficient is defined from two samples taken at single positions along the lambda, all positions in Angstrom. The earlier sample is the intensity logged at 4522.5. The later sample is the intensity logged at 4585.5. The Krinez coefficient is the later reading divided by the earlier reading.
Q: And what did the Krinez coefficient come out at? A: 0.94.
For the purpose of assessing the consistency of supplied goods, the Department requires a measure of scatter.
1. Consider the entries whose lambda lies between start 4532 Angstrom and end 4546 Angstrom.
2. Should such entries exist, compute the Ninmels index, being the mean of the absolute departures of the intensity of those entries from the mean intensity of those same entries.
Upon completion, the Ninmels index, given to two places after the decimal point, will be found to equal 0.75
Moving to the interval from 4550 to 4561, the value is 0.56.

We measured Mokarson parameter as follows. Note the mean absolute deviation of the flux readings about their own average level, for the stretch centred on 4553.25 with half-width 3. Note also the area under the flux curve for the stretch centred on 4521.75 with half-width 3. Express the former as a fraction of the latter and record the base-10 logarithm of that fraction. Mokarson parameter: -2.20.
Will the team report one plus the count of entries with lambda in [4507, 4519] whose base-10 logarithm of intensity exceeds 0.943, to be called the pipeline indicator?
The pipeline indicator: 7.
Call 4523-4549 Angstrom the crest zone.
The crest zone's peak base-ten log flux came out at 1.00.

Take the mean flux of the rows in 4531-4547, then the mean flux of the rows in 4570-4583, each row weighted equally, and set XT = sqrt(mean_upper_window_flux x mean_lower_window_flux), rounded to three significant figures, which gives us 8.66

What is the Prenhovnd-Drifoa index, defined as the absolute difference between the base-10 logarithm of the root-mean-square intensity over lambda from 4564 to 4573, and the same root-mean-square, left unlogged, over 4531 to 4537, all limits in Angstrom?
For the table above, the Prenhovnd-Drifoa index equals 6.8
